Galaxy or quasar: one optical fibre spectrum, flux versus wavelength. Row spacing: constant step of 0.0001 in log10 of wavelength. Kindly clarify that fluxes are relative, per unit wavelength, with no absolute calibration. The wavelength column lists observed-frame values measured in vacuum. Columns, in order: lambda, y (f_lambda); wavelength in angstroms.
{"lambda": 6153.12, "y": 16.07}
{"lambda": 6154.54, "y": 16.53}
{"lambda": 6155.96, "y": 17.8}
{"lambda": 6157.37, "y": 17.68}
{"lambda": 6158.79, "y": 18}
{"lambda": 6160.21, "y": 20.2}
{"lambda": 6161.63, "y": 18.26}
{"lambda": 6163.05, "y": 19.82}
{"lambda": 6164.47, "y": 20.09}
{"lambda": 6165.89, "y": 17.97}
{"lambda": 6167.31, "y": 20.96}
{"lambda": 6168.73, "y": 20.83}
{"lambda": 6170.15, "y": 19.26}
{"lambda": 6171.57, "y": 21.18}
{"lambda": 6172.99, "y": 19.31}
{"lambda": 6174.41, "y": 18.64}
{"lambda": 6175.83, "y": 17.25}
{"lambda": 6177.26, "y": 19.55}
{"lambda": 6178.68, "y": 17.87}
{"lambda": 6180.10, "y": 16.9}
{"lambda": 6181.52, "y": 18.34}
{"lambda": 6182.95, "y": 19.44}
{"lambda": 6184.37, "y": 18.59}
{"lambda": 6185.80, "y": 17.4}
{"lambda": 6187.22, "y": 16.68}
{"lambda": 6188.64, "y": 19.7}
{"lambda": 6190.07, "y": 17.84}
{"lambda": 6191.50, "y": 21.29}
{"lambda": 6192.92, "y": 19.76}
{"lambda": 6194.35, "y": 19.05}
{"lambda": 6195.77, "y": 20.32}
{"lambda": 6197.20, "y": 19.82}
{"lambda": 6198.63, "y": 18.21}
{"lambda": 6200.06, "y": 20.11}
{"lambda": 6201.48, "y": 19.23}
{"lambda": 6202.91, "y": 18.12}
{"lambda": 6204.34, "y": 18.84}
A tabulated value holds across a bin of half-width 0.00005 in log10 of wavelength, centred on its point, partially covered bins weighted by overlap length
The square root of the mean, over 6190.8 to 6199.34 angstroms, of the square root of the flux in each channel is 2.11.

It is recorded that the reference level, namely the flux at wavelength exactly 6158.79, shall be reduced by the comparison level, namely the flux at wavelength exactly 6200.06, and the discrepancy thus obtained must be -2.1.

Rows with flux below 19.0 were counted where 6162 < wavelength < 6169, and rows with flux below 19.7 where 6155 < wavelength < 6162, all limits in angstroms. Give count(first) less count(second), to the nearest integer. -3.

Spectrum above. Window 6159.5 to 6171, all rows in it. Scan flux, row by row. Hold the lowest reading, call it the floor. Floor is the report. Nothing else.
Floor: 17.97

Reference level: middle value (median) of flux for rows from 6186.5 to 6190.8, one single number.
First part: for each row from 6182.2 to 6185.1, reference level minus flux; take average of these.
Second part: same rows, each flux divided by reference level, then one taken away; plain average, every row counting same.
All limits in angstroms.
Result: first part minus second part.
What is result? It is -1.2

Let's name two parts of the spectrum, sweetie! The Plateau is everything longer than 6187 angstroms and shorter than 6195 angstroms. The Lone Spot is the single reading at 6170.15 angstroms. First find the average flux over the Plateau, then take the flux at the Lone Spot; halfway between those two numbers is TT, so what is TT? 19.2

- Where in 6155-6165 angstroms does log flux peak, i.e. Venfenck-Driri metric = 6160.21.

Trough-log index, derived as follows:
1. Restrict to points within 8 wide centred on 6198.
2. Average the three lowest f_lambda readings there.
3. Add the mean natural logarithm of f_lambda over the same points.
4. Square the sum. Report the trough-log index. 475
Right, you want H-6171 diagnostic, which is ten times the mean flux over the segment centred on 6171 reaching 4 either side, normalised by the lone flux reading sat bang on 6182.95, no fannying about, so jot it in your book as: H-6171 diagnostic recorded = 10.30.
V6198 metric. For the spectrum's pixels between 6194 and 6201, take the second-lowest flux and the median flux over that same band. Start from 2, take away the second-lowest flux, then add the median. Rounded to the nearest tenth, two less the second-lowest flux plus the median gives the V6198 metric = 2.8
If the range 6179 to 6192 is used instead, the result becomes 3.4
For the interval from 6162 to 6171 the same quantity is 2.7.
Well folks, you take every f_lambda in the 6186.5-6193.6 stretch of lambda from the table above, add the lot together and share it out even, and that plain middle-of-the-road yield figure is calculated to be 19.1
